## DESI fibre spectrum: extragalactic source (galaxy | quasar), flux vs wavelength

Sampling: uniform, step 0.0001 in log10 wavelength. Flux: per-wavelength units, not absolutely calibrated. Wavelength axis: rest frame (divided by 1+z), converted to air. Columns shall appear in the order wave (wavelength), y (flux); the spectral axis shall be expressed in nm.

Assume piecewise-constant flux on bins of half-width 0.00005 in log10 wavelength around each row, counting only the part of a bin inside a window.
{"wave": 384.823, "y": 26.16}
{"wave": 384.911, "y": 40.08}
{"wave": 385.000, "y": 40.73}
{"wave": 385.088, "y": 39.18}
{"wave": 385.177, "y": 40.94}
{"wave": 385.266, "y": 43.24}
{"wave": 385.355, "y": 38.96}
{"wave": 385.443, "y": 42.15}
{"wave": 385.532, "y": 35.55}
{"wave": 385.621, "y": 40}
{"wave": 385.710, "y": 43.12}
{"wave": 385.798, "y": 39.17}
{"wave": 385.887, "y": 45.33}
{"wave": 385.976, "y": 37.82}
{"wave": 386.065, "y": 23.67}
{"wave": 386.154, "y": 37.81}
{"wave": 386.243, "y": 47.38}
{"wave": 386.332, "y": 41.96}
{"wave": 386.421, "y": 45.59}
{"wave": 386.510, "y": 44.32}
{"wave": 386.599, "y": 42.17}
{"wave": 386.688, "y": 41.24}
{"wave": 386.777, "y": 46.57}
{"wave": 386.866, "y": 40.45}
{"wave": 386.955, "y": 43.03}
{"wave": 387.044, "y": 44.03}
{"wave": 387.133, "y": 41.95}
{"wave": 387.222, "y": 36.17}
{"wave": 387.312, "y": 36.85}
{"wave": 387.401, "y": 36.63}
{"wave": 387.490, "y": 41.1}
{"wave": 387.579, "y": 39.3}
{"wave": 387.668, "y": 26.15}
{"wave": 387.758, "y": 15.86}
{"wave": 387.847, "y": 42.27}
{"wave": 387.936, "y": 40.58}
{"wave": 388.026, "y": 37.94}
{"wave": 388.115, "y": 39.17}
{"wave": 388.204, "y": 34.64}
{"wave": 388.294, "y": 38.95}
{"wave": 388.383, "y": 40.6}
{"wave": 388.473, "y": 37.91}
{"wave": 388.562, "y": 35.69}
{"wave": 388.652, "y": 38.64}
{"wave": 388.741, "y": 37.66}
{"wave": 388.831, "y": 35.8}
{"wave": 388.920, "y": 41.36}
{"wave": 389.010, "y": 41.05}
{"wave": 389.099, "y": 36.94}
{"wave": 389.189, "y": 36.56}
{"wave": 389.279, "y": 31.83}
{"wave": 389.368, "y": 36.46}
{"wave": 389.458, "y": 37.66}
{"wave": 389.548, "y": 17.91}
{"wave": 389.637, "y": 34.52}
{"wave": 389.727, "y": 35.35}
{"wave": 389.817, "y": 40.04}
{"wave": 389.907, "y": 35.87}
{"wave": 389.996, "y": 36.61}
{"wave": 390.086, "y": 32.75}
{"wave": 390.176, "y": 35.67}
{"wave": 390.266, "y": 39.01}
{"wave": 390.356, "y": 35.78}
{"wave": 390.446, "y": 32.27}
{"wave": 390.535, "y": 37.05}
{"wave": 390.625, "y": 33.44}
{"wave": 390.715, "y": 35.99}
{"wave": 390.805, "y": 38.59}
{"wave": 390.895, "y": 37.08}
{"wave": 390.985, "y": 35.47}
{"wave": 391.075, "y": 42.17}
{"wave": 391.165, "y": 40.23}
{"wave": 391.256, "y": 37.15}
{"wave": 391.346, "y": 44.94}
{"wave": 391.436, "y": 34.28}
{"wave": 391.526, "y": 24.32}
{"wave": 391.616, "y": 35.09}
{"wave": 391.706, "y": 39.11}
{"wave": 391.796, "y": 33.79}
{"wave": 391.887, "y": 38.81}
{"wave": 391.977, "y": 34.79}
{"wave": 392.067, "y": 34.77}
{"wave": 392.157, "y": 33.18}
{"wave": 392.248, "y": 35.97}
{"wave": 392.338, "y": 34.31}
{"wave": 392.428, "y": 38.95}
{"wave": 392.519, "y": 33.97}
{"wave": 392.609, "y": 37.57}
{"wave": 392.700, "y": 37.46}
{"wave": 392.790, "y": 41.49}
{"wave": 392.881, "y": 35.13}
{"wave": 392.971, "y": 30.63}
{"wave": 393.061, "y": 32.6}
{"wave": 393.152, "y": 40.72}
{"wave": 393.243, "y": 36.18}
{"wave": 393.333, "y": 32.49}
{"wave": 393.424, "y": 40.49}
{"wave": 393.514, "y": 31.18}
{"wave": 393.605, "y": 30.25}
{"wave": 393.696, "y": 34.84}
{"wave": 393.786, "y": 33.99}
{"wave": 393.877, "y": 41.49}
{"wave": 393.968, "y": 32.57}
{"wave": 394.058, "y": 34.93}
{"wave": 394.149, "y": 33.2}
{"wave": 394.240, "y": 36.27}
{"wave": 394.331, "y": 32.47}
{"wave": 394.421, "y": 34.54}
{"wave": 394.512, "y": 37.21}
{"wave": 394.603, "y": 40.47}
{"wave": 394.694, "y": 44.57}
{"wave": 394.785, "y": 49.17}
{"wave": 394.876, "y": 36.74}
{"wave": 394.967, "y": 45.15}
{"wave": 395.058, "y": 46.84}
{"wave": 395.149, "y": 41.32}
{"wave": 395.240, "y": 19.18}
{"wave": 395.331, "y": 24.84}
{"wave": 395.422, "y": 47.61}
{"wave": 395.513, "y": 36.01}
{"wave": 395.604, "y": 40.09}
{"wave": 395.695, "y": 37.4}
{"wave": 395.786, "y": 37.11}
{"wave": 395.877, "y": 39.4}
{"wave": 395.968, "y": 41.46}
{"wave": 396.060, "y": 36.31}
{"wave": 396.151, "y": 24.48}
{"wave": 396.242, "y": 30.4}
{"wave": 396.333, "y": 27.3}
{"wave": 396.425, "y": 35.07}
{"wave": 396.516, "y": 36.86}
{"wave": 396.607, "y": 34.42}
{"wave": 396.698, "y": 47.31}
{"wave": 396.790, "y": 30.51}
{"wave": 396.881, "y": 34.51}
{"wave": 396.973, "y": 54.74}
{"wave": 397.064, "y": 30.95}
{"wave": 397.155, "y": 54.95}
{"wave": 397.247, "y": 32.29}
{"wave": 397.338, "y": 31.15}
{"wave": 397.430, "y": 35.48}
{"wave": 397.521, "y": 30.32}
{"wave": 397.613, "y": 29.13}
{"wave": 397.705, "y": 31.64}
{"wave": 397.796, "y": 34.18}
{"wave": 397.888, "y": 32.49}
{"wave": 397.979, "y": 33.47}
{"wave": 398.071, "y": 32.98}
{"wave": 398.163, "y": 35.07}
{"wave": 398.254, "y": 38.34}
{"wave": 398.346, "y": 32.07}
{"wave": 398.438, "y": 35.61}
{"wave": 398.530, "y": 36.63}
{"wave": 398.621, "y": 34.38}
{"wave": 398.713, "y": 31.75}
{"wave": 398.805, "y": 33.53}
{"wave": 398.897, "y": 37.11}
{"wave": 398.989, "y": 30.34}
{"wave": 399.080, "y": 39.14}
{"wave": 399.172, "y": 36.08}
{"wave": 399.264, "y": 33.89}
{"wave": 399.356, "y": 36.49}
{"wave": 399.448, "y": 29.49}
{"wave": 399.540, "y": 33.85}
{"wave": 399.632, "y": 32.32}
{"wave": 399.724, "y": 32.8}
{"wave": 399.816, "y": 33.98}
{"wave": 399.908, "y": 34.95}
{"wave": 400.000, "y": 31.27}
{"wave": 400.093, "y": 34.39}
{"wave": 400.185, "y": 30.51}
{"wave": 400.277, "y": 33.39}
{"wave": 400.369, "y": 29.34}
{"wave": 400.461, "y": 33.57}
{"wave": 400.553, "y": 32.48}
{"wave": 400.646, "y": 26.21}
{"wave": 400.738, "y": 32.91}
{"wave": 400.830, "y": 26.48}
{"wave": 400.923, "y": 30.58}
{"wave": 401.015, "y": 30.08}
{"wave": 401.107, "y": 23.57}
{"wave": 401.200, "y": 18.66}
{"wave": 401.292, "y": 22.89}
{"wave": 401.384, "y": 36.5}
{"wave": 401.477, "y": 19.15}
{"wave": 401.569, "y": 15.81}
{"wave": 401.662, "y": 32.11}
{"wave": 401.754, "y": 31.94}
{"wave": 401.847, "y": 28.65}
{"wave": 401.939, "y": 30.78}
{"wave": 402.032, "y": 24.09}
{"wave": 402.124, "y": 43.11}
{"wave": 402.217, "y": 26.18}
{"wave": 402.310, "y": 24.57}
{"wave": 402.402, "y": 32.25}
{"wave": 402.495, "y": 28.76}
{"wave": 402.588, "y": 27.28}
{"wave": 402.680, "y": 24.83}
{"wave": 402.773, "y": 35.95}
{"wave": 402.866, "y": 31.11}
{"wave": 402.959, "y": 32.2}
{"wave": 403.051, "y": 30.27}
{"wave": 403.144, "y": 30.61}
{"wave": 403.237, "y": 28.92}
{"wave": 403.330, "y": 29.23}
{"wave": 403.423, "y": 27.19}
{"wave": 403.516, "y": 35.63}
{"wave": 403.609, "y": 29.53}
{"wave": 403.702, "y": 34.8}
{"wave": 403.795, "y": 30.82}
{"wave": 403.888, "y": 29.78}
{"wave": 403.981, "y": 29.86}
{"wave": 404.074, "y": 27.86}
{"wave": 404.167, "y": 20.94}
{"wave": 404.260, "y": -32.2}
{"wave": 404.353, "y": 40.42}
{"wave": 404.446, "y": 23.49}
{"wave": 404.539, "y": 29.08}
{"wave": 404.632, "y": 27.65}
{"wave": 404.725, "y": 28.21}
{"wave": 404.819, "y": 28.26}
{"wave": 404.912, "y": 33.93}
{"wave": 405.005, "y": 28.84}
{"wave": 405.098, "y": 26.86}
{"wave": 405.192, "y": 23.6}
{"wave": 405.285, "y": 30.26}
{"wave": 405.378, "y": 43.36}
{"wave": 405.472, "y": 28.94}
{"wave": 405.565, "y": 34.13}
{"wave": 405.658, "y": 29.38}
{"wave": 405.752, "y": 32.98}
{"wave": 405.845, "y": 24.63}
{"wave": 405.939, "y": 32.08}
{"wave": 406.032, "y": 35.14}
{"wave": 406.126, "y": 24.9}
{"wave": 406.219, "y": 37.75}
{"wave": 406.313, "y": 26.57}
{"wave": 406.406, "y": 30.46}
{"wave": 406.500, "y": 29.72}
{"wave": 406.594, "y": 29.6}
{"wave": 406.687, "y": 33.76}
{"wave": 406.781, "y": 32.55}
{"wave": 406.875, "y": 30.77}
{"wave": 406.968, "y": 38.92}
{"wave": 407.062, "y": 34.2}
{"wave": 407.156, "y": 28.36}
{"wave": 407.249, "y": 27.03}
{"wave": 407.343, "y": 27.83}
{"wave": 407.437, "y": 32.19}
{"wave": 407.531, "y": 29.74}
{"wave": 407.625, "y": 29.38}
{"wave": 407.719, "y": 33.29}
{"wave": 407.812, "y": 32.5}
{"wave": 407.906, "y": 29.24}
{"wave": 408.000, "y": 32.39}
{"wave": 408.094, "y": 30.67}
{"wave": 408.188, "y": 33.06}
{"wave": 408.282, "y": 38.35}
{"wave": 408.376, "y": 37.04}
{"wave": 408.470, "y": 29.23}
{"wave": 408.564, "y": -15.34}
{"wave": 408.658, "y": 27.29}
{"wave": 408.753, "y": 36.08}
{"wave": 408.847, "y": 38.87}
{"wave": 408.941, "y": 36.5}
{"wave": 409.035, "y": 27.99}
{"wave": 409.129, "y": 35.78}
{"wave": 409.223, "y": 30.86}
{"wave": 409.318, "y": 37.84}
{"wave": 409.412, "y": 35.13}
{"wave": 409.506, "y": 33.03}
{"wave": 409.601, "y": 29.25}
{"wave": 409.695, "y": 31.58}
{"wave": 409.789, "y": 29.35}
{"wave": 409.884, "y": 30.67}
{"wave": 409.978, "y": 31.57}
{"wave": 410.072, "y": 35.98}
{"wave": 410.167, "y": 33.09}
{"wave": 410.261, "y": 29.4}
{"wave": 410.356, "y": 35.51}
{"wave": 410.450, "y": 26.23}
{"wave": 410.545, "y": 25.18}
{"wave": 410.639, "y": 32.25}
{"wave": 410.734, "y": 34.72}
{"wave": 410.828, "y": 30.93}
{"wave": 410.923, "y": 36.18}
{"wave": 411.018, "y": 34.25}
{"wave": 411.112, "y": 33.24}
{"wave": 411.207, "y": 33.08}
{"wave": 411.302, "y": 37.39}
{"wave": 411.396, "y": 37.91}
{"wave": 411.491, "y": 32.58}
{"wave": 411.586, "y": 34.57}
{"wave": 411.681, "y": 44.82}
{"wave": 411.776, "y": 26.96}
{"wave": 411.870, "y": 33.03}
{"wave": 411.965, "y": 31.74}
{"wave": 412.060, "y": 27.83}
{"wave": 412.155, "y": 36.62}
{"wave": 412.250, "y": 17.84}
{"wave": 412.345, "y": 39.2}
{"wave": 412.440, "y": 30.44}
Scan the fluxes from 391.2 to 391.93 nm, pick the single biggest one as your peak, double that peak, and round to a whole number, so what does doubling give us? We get 90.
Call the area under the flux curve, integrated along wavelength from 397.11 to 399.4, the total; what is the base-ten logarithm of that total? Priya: 1.90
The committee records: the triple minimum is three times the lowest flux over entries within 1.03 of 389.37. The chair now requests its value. 54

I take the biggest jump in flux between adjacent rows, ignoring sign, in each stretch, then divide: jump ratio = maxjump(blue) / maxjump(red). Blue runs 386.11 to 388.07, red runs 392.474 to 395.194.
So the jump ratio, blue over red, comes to 2.1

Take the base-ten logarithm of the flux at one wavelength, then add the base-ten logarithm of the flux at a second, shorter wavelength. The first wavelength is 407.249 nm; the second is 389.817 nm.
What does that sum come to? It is 3.03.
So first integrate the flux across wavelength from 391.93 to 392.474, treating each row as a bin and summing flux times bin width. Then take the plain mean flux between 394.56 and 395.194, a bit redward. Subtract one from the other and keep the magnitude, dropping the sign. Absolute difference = 24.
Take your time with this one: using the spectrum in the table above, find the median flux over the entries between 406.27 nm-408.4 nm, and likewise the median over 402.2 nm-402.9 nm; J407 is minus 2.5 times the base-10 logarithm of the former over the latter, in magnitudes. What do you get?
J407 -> -0.10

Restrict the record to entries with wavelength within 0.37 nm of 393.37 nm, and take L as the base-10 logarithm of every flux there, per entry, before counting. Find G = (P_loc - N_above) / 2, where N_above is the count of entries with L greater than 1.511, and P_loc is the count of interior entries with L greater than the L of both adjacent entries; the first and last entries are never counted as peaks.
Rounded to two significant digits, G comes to -2.0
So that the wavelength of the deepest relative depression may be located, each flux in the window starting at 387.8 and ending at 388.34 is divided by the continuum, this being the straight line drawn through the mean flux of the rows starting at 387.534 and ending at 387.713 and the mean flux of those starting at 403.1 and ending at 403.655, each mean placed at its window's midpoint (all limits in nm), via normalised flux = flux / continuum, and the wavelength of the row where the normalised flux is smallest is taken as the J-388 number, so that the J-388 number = 388.204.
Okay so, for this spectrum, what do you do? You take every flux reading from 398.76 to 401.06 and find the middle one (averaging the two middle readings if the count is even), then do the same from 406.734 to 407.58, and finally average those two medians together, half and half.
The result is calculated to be 31.8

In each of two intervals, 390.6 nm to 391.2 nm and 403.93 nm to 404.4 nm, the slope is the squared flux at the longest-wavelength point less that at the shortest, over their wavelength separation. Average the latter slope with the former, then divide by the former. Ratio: 1.6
